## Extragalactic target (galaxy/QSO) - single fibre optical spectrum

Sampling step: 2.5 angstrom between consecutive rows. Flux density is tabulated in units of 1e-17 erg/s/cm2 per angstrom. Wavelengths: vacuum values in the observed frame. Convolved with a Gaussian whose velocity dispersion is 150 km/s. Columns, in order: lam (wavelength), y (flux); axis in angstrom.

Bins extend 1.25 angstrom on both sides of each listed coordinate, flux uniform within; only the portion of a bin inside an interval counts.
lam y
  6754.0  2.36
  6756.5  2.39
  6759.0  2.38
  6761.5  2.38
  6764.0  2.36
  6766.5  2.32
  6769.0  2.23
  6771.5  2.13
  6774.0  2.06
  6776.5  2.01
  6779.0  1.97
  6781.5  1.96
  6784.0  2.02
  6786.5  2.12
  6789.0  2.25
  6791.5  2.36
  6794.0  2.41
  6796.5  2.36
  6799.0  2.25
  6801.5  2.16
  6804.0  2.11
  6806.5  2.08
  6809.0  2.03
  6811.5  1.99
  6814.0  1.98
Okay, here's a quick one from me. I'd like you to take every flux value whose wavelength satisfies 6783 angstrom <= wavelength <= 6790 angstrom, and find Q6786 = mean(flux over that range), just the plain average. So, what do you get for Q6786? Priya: 2.13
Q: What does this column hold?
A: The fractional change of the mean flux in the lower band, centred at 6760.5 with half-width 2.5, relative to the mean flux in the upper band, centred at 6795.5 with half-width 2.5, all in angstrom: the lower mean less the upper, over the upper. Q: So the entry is 0.00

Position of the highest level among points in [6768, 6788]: 6769.0 angstrom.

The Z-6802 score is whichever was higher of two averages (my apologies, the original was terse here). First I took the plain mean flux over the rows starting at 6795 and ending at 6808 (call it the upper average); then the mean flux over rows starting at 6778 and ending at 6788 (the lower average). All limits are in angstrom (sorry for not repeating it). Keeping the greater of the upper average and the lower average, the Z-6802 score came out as 2.19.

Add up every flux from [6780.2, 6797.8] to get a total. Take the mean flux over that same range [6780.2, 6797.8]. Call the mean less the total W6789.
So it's -13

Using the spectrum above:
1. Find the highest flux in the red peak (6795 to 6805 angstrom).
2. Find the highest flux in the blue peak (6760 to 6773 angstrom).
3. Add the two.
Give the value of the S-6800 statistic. 4.74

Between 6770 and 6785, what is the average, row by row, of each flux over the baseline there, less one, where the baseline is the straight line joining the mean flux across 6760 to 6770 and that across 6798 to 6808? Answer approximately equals -0.11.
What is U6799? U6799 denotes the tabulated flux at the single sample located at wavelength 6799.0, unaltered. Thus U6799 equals 2.25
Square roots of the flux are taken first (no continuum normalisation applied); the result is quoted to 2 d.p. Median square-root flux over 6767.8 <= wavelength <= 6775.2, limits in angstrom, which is 1.46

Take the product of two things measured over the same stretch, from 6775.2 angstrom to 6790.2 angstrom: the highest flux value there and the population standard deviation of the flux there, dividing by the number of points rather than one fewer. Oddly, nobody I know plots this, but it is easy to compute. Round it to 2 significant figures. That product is 0.23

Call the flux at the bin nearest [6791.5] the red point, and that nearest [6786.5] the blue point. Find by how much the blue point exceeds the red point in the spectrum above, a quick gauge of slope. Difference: -0.2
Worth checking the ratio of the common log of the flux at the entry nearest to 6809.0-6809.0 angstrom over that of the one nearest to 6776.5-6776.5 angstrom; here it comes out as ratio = 1.01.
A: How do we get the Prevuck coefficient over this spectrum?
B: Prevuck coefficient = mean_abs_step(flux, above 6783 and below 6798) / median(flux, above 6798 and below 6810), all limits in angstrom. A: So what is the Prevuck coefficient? 0.042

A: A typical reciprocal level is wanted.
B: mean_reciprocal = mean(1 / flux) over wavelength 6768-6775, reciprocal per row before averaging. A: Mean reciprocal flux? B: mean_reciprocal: 0.468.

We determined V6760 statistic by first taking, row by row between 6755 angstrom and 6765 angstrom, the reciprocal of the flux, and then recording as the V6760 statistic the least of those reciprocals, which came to 0.418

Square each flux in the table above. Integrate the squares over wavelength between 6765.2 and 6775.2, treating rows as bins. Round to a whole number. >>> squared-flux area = 48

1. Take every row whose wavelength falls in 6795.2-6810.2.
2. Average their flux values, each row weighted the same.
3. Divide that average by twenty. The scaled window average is 0.108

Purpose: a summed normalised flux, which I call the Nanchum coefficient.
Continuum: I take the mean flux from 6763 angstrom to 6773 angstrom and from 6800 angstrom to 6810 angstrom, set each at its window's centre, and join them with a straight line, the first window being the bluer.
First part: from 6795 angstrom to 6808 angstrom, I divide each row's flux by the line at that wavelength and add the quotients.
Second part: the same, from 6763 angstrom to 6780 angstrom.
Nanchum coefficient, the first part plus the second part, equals 12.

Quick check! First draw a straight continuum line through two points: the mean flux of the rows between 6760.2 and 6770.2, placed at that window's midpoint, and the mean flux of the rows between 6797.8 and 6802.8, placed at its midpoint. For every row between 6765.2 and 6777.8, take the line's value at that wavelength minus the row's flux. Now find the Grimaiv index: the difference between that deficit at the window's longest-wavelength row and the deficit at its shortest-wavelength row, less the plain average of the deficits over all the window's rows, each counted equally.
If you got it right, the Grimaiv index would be 0.1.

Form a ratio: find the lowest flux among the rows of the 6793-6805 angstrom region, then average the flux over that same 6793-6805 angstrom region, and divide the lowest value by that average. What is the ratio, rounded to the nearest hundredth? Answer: 0.93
